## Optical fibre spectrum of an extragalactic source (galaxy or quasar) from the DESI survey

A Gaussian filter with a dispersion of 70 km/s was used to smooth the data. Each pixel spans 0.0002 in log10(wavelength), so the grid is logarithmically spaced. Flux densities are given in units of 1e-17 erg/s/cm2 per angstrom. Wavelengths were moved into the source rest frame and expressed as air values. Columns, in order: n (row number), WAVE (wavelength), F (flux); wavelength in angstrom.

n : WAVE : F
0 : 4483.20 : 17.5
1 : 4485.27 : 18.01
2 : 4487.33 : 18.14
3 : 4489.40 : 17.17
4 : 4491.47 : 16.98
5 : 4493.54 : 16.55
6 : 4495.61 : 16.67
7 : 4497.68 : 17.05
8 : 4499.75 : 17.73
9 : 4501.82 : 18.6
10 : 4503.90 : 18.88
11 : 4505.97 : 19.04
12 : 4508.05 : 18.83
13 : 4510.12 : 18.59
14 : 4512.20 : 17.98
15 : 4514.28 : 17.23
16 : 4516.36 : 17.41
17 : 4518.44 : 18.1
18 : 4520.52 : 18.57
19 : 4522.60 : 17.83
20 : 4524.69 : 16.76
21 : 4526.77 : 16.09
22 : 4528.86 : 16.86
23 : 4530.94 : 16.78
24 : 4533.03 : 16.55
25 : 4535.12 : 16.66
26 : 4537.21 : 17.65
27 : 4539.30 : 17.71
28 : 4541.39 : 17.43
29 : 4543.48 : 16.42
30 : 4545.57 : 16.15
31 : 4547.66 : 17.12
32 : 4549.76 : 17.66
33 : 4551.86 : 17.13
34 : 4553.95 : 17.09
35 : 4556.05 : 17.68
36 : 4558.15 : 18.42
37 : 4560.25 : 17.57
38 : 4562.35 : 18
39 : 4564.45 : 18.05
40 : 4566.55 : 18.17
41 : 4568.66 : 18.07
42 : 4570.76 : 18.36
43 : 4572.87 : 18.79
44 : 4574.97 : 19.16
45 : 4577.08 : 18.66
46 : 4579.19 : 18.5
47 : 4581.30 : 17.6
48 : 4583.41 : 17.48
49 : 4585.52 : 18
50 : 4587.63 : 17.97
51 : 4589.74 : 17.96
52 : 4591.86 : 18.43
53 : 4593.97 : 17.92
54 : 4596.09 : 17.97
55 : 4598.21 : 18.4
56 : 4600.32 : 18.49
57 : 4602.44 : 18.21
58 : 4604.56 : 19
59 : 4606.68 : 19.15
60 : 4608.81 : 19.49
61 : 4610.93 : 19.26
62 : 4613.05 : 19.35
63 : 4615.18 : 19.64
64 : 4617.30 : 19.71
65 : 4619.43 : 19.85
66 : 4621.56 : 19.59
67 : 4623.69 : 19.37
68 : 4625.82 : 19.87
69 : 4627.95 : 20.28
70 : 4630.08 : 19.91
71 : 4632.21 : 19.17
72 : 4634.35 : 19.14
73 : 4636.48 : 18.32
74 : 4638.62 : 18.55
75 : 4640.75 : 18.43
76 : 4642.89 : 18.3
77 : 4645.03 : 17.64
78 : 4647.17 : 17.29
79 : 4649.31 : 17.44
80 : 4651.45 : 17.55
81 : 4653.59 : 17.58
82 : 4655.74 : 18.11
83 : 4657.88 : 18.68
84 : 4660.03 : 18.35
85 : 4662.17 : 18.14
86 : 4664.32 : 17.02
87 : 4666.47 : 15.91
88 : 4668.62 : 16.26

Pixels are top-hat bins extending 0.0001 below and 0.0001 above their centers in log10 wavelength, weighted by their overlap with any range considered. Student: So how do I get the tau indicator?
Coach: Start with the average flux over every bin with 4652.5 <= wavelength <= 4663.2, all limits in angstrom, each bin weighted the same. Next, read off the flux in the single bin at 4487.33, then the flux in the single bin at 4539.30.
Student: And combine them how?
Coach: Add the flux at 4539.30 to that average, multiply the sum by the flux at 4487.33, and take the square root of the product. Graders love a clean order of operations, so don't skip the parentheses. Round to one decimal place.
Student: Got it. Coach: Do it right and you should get 25.5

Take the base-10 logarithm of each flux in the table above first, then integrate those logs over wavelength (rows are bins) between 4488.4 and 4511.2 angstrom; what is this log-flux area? 28.5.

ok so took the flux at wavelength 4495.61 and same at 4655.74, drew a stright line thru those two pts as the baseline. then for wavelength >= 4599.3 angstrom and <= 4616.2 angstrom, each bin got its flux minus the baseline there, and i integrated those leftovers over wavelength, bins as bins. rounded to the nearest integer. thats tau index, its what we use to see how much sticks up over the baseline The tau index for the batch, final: 24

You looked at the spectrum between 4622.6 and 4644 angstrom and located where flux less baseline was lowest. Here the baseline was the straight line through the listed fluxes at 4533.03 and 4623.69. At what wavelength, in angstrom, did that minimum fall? 4642.89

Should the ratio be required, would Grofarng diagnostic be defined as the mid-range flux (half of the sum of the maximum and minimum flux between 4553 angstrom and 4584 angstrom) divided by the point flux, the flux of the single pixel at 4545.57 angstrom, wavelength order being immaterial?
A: 1.12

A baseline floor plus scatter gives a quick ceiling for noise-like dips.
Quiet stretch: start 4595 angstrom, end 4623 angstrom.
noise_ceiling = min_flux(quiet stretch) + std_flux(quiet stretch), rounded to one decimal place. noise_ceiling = 18.6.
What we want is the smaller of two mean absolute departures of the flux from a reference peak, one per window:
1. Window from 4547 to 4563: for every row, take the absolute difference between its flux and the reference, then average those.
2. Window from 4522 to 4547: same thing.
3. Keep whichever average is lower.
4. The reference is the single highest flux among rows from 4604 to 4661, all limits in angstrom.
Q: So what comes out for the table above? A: 2.7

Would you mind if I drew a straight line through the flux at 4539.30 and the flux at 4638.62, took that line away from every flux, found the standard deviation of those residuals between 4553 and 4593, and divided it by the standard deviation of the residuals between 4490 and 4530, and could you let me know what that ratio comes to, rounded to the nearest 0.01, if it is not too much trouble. 0.53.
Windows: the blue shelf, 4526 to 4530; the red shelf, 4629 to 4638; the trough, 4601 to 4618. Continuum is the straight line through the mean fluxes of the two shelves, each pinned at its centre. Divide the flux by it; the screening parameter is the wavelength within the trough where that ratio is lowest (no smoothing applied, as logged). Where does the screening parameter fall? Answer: 4602.44 angstrom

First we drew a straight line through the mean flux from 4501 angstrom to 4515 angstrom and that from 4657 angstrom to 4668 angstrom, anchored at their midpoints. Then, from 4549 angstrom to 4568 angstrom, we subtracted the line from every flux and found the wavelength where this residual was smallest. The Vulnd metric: 4553.95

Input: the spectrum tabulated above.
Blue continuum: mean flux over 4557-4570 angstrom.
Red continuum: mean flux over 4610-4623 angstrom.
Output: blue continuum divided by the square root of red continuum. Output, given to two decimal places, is 4.08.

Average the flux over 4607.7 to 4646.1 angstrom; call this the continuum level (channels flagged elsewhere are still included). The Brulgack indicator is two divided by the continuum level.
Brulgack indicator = 0.104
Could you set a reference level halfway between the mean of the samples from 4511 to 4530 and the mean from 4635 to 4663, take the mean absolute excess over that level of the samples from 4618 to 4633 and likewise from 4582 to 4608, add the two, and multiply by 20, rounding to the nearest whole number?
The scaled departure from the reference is 51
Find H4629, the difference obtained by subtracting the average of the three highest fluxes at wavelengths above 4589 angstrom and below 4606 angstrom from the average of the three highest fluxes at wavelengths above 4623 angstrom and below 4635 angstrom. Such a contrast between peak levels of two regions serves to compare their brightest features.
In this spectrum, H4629 1.4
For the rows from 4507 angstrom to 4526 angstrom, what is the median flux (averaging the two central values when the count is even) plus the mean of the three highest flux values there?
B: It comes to 36.6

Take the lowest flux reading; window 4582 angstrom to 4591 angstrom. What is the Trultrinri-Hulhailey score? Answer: 17.48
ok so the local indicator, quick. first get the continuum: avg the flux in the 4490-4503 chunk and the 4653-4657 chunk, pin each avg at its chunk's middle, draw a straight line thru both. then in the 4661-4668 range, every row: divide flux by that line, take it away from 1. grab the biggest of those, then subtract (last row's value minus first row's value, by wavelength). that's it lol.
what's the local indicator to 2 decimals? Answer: -0.01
